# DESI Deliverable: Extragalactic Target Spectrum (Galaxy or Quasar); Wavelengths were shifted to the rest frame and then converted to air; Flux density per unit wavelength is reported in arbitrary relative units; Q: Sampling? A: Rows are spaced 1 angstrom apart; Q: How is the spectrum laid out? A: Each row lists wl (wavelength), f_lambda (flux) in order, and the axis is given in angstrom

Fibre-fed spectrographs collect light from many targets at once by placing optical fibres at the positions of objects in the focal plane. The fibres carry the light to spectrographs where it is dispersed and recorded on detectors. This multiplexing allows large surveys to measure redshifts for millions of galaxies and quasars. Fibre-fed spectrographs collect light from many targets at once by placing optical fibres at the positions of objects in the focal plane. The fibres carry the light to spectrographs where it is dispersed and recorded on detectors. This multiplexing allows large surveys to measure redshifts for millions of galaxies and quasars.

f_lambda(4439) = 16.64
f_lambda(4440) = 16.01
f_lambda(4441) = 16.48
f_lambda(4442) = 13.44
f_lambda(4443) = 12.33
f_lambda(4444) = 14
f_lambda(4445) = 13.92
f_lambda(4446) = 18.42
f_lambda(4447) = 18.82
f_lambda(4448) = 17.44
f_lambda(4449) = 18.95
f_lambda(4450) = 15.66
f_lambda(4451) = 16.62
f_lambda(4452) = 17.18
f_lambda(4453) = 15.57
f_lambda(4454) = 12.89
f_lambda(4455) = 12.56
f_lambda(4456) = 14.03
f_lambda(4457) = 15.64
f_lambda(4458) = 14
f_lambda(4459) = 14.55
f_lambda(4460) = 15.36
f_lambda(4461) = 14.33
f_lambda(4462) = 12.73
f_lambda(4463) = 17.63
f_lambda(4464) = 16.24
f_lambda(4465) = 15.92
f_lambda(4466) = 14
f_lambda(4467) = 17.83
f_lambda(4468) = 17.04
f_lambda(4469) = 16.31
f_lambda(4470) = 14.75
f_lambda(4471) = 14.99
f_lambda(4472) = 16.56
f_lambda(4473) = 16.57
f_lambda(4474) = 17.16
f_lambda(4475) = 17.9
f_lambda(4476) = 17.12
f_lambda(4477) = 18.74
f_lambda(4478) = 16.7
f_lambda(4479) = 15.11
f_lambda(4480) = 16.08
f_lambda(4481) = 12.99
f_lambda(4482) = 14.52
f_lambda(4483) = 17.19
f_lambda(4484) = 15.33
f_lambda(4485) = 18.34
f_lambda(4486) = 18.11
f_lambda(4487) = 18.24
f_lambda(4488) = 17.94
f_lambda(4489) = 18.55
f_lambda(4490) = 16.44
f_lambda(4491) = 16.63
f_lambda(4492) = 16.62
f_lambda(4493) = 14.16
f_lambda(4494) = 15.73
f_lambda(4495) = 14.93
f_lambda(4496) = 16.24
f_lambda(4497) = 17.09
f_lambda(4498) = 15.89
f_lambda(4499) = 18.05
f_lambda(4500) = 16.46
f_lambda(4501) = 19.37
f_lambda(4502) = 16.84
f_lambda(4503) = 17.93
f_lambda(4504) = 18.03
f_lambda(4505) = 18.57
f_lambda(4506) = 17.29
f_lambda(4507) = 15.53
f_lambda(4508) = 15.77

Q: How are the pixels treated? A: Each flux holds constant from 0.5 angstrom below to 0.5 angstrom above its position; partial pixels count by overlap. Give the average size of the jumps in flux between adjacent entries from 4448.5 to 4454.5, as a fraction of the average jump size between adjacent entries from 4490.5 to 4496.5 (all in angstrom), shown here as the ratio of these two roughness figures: 1.5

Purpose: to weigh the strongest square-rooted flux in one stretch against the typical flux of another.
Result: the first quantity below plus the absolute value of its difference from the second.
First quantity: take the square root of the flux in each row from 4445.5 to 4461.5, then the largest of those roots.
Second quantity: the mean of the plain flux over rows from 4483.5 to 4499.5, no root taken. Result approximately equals 16.8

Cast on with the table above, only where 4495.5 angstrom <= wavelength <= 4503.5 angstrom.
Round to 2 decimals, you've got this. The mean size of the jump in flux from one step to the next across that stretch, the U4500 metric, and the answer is 1.76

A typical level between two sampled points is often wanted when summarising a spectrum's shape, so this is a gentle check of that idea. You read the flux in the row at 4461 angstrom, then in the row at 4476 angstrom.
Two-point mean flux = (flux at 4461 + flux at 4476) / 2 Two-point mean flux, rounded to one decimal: 15.7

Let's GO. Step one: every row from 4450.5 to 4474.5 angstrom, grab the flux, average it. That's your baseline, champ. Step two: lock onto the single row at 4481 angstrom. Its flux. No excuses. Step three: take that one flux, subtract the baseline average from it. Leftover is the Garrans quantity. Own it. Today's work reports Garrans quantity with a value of -2.4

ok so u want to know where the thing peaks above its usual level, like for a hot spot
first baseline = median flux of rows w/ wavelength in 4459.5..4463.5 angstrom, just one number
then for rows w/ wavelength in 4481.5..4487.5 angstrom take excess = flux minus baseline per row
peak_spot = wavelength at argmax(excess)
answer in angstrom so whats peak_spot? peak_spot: 4485 angstrom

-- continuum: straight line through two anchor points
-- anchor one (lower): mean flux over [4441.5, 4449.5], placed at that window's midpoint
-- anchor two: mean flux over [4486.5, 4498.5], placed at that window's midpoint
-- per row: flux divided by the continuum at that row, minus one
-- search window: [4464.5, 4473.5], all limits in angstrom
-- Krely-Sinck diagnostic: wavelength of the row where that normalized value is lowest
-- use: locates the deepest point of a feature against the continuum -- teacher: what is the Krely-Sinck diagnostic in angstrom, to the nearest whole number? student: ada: 4466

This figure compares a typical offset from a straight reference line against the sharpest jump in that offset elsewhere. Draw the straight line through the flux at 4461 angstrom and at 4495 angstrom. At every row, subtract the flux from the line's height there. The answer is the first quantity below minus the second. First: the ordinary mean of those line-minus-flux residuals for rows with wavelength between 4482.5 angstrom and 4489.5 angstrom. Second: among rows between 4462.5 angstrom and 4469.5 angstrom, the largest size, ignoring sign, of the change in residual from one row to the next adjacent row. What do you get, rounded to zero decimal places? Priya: -7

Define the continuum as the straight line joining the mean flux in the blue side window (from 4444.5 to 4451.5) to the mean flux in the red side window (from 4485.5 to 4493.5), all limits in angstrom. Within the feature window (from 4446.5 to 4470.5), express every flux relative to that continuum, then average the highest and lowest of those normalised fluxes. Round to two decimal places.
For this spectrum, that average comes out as 0.92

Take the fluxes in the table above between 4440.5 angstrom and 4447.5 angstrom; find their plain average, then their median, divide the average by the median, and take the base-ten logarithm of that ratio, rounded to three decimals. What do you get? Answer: 0.040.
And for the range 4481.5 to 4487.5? -0.017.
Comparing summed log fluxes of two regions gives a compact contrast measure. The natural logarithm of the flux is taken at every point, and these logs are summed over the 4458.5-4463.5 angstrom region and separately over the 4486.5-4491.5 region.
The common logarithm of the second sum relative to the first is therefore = 0.03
